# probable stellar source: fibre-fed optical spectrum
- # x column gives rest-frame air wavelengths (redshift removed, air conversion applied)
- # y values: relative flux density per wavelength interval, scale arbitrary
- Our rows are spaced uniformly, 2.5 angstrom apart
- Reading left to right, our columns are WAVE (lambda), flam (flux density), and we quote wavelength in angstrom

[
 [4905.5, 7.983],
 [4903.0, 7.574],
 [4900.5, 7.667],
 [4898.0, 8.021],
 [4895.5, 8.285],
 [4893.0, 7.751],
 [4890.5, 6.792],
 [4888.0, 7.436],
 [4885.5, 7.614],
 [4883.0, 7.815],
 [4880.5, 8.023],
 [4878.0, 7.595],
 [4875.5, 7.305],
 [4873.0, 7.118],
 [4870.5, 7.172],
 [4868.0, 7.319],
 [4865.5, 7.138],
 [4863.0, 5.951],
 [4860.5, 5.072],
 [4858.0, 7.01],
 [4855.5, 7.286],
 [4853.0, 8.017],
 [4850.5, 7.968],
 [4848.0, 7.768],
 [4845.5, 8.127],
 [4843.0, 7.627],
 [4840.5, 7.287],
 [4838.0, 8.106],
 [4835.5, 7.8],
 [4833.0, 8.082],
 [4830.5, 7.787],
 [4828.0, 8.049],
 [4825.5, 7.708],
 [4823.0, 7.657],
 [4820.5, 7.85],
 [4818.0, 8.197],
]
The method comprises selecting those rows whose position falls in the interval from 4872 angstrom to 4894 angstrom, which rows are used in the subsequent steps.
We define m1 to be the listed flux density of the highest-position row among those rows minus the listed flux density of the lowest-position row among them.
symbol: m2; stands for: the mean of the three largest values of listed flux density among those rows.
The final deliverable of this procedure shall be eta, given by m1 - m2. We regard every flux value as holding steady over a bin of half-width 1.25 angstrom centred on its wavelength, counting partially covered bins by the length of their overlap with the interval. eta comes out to -7.2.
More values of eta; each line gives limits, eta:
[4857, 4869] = -6.8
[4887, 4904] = -7.9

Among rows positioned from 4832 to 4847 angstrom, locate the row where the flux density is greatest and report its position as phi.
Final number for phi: 4845.5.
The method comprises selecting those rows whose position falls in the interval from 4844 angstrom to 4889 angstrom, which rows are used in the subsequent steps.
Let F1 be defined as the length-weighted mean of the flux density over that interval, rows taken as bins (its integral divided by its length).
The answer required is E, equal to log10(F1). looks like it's 0.86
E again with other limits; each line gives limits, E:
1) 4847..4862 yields 0.85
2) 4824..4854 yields 0.90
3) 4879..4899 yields 0.89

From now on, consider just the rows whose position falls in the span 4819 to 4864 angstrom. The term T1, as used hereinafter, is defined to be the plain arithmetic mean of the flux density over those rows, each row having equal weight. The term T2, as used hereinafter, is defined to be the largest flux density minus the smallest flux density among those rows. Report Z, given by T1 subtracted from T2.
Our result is -4.5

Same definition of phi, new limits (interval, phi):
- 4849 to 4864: 4853.0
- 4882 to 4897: 4895.5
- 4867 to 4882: 4880.5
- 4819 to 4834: 4833.0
